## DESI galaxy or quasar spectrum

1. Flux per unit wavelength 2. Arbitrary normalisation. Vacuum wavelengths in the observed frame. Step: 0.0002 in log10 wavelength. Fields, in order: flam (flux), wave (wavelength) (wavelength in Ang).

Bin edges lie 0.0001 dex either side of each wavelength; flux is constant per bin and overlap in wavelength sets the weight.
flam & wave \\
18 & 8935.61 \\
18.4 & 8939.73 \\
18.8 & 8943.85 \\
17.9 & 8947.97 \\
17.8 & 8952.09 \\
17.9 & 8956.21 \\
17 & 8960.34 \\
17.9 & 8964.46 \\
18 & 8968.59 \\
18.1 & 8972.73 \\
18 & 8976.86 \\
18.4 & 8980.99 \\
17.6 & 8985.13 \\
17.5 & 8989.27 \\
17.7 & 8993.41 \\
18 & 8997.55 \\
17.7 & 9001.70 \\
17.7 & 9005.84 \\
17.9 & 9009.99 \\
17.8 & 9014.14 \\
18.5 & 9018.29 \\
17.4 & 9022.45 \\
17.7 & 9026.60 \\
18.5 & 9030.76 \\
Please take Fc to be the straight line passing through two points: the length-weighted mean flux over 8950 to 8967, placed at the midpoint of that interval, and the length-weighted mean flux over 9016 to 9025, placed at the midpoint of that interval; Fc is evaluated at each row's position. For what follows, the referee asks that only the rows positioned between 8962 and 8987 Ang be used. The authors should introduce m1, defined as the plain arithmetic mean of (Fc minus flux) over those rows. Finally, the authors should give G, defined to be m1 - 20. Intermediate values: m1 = -0.26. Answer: -20.3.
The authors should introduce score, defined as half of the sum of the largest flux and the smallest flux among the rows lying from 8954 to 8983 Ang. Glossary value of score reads 17.7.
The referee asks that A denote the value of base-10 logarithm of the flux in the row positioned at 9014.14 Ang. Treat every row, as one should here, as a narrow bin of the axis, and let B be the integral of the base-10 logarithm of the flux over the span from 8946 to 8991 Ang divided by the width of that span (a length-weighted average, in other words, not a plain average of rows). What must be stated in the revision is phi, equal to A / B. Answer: 1.00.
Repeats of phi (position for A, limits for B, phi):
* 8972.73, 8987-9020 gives 1.00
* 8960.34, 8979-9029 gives 0.98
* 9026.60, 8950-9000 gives 1.00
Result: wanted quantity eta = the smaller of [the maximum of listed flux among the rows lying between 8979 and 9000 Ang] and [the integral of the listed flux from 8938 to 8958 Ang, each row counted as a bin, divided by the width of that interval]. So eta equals 18.16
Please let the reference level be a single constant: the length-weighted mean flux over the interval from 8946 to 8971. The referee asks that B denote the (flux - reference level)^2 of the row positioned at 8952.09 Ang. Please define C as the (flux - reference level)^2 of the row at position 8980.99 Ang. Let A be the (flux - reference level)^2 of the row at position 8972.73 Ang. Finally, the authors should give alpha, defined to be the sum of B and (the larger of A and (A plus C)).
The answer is 0.54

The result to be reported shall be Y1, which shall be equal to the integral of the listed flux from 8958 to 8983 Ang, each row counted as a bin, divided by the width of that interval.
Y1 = 17.9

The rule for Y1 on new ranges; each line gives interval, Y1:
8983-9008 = 17.7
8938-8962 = 18.0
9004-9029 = 17.8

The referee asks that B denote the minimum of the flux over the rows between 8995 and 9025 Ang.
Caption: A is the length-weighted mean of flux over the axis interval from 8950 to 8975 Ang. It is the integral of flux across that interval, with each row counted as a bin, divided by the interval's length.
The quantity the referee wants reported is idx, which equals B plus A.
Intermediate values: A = 17.79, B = 17.4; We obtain 35.19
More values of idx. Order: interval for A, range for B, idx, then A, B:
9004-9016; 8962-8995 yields 35.30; 17.80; 17.5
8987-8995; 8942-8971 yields 34.59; 17.59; 17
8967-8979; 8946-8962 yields 35.04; 18.04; 17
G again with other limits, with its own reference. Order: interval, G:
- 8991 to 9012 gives -19.9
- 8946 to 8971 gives -20.1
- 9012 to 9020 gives -20.2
